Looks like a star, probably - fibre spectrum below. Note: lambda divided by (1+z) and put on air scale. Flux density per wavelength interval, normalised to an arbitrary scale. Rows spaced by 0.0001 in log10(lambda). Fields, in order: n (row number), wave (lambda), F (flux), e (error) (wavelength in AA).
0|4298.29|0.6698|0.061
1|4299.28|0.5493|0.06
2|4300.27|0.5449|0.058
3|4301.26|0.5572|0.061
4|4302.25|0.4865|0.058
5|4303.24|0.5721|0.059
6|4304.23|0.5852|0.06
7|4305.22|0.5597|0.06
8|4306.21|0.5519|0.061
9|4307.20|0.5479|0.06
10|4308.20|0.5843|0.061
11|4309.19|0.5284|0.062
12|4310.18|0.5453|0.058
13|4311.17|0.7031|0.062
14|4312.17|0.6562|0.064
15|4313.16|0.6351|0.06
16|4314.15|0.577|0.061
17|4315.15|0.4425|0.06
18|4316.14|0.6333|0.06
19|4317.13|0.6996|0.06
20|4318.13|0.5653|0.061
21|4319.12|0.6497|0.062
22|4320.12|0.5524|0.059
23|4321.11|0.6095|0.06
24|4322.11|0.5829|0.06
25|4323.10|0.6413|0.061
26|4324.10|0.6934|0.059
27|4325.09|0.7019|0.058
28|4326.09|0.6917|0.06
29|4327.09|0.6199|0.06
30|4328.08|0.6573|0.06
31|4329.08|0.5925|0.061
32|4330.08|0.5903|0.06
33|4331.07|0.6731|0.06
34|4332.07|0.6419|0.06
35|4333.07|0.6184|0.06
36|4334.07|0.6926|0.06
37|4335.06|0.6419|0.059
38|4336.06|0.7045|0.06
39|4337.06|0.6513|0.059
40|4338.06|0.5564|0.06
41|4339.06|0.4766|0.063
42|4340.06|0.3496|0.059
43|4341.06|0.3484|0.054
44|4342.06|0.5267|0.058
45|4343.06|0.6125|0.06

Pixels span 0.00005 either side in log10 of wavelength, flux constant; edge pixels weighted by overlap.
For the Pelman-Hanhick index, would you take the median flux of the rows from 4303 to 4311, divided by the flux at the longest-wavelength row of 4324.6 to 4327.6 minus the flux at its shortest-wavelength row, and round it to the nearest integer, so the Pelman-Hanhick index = -7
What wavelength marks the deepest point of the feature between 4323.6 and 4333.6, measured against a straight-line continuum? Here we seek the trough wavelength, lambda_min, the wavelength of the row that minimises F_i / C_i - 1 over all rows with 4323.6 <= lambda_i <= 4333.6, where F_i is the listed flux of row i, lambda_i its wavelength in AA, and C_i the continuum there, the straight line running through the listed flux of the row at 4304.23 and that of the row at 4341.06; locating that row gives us 4329.08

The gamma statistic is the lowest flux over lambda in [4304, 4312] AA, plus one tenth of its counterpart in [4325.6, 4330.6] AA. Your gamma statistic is 0.587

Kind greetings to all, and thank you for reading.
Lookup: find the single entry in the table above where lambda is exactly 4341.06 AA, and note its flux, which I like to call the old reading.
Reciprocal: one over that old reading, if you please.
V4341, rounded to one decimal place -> 2.9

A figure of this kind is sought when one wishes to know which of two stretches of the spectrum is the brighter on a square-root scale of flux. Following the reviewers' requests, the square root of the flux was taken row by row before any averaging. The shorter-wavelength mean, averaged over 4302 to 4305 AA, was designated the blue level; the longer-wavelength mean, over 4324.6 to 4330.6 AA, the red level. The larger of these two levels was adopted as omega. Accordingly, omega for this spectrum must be 0.801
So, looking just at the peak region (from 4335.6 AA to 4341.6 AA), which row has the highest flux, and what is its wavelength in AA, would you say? 4336.06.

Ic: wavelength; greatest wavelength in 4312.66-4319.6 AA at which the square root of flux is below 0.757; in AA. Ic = 4318.13 AA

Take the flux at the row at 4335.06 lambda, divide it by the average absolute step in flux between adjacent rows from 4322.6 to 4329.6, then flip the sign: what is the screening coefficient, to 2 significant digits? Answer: -16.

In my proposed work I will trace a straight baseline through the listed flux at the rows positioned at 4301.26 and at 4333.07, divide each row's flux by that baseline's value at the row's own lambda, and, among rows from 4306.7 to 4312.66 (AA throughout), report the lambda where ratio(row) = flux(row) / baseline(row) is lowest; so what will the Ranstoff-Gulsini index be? 4309.19 AA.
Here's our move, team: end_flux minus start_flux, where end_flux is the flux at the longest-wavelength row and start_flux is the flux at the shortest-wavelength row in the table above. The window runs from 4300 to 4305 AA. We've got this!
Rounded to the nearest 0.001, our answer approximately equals 0.040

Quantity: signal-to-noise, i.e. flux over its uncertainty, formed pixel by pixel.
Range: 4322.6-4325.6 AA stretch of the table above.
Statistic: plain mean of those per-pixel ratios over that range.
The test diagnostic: 11.5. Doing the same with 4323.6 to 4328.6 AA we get 11.3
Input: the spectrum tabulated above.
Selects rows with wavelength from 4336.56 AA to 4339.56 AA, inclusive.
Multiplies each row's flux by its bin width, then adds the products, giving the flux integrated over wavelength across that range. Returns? 1.68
